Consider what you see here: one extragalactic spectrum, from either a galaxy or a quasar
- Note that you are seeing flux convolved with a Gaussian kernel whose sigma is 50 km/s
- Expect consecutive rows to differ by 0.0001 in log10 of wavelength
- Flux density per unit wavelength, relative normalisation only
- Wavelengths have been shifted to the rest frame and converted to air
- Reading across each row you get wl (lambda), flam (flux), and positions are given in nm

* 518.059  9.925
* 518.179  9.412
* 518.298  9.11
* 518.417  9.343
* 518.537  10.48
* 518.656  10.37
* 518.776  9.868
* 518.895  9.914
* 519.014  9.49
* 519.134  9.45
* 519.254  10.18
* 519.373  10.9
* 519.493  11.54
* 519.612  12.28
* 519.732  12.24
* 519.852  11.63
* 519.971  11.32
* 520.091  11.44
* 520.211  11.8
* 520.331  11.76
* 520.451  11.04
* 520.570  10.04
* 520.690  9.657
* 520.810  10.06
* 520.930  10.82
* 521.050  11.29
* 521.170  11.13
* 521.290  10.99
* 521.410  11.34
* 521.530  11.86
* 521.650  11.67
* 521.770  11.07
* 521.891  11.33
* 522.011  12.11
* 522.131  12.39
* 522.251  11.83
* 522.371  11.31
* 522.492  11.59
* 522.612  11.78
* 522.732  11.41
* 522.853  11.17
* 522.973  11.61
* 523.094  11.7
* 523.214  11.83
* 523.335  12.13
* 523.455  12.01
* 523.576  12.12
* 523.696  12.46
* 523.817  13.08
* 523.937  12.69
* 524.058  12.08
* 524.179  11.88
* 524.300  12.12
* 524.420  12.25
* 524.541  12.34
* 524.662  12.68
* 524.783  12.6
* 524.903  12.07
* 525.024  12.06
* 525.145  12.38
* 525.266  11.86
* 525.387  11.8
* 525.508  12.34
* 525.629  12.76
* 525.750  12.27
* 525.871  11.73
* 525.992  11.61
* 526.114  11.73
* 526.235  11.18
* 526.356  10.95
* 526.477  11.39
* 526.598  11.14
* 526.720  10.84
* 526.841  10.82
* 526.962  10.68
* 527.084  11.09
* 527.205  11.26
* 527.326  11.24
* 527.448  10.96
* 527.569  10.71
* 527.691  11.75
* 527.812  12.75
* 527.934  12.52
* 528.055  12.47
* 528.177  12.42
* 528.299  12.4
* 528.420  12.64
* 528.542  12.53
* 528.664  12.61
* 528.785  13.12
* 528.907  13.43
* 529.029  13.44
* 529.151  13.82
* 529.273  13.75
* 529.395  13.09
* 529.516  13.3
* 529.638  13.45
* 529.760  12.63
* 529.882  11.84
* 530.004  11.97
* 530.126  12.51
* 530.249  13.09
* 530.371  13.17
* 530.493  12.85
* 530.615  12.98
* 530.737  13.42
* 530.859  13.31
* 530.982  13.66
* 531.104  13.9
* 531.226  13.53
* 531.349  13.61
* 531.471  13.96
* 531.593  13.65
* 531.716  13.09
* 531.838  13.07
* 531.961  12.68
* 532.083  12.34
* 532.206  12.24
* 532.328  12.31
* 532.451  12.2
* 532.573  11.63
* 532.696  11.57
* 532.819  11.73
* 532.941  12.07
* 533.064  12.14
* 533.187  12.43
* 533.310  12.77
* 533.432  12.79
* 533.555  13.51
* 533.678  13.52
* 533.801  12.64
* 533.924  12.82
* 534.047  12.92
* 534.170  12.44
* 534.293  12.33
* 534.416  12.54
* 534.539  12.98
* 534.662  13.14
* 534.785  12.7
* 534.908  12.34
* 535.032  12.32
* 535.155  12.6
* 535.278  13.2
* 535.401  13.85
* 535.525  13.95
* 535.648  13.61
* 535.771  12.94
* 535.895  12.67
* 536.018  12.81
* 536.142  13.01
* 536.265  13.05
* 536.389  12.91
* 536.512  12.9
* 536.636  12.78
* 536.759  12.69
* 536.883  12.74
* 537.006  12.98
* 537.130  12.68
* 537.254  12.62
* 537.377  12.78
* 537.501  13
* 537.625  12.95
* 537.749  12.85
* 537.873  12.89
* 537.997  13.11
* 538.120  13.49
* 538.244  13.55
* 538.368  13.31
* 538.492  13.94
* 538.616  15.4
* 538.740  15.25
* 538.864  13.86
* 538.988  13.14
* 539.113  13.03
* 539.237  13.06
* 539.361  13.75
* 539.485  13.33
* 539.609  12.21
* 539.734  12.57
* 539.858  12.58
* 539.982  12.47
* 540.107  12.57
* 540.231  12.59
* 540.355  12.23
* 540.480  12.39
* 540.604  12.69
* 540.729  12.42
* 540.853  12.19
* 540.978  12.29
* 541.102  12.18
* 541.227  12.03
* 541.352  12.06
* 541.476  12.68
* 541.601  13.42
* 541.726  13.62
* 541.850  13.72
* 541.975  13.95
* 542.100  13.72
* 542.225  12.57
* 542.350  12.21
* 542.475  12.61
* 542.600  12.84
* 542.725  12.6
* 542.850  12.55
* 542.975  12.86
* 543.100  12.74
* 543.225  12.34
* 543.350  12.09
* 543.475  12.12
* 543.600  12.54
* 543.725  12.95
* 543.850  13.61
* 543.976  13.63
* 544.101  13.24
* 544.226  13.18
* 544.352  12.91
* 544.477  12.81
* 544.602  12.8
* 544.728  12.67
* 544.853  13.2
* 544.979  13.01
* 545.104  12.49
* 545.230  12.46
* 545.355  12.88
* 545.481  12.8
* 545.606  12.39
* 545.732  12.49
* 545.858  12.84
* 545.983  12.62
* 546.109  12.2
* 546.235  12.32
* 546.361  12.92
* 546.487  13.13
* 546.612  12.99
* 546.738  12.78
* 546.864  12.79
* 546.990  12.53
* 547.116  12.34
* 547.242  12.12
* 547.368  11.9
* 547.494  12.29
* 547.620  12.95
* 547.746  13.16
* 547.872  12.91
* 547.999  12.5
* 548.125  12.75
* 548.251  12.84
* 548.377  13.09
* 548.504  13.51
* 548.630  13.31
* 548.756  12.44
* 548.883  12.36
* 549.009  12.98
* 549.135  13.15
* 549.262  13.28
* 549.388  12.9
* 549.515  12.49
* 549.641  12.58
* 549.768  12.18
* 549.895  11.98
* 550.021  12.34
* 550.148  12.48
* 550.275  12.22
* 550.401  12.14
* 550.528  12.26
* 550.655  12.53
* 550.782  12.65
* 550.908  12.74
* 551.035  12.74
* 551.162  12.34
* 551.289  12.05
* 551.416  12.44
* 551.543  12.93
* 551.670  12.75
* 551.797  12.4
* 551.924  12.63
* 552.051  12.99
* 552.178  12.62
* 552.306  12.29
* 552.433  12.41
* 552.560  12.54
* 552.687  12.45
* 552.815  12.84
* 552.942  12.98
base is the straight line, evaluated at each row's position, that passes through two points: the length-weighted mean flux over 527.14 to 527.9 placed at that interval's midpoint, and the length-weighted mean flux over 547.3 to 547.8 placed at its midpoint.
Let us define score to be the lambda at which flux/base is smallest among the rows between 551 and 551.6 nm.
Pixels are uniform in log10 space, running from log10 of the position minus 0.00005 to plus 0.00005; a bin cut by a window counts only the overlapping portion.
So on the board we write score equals 551.289 nm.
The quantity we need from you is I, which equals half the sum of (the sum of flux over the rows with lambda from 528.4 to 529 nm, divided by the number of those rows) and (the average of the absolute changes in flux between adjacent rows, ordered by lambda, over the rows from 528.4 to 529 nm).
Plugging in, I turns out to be 6.56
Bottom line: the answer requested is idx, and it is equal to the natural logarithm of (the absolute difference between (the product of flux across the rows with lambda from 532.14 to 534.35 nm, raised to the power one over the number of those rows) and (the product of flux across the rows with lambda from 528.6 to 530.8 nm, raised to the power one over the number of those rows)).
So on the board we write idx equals -0.55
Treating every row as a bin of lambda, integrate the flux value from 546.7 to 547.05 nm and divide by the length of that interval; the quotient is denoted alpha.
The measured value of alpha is 12.7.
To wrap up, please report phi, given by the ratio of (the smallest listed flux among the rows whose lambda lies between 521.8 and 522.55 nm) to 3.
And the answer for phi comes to 3.8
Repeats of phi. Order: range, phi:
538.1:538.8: 4.4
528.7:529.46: 4.4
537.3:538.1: 4.3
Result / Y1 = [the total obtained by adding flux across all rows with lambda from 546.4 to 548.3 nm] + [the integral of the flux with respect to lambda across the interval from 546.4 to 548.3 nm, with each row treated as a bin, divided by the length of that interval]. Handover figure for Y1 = 203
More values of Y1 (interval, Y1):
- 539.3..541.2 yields 201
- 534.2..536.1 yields 207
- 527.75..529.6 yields 207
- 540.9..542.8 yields 205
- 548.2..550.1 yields 204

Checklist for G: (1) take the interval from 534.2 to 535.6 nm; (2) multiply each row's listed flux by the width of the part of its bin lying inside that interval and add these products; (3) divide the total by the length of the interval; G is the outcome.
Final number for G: 12.9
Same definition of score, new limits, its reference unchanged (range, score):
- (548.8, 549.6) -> 548.883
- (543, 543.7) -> 543.350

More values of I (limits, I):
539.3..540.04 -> 6.61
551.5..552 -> 6.47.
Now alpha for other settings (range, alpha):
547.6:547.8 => 13.1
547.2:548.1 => 12.6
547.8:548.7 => 13.0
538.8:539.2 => 13.3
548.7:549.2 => 12.7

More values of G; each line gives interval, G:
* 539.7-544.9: 12.7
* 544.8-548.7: 12.7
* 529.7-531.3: 13.0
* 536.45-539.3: 13.3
